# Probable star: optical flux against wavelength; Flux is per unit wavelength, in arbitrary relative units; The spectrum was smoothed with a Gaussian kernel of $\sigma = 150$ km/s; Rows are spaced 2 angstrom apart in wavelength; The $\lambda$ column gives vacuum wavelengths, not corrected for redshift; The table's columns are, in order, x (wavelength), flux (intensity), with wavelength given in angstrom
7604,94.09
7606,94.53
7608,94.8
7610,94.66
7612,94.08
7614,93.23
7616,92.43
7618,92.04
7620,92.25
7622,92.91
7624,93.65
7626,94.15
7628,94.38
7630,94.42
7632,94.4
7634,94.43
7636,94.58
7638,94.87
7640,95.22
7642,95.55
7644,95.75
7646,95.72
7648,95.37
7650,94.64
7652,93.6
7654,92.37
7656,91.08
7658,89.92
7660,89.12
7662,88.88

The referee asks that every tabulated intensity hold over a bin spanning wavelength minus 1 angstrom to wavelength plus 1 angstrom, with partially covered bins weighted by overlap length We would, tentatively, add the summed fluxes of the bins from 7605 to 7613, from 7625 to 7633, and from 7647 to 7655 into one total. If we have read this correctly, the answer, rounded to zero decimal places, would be 1131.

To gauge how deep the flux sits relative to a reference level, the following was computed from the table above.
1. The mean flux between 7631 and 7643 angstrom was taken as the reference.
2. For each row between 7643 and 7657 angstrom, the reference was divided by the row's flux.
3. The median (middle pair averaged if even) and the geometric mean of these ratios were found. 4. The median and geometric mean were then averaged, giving 1.01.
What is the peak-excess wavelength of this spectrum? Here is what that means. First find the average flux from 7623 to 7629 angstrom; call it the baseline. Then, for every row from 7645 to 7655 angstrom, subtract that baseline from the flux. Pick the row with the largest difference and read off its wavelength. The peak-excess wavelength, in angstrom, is 7646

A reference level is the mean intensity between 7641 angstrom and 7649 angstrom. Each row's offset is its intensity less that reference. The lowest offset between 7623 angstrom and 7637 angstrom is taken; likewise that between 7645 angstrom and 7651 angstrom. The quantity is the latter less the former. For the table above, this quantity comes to 1.0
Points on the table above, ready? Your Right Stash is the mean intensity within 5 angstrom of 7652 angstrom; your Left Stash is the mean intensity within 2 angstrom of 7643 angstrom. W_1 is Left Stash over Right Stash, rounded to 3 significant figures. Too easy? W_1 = 1.02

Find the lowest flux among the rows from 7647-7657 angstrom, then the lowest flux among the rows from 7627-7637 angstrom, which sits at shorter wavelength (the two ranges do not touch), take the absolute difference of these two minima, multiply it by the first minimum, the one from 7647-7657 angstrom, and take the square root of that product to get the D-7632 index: 17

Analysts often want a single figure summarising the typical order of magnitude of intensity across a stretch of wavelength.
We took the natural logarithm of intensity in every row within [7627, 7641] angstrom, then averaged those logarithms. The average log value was 4.55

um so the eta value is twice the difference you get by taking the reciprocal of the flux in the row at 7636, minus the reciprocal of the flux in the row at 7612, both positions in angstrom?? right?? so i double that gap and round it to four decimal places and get -0.0001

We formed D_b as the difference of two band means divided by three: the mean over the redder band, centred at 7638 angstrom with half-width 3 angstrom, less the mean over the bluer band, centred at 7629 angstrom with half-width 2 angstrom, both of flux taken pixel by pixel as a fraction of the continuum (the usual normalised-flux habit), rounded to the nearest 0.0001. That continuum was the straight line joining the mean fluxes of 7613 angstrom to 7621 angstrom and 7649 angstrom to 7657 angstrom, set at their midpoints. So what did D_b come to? 0.0014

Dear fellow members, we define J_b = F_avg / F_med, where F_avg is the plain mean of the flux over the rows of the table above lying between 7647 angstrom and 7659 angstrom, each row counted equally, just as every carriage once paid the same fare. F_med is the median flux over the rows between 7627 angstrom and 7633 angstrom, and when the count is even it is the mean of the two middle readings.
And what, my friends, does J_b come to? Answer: 0.983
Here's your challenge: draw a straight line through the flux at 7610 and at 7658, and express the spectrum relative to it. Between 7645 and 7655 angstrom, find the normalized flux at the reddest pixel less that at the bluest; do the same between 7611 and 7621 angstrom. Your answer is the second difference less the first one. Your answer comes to 0.017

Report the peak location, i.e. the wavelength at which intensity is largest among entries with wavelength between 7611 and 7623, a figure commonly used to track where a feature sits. 7612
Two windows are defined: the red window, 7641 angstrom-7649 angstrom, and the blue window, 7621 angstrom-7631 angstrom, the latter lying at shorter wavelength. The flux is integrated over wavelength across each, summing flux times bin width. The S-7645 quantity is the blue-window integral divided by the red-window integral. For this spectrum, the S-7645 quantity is 1.2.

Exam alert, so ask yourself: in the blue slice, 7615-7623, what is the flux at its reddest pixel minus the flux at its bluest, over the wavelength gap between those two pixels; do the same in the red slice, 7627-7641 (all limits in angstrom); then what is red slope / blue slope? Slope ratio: 0.9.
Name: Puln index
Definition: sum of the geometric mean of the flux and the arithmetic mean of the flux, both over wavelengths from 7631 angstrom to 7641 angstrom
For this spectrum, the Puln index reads 189.4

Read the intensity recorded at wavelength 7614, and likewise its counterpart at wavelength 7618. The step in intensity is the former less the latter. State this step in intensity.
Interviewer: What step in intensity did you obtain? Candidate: 1.2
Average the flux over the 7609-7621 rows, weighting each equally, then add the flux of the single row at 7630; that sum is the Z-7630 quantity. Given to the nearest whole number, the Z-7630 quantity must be 188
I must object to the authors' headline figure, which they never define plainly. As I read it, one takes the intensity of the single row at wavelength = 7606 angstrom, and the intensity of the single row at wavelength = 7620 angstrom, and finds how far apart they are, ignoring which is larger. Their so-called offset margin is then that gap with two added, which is 4.3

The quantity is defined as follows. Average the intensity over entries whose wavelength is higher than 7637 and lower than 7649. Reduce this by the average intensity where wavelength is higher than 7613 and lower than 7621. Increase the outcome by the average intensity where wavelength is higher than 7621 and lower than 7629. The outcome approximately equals 96.7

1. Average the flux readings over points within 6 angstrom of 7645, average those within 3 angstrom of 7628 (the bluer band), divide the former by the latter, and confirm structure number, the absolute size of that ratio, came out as 1.01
